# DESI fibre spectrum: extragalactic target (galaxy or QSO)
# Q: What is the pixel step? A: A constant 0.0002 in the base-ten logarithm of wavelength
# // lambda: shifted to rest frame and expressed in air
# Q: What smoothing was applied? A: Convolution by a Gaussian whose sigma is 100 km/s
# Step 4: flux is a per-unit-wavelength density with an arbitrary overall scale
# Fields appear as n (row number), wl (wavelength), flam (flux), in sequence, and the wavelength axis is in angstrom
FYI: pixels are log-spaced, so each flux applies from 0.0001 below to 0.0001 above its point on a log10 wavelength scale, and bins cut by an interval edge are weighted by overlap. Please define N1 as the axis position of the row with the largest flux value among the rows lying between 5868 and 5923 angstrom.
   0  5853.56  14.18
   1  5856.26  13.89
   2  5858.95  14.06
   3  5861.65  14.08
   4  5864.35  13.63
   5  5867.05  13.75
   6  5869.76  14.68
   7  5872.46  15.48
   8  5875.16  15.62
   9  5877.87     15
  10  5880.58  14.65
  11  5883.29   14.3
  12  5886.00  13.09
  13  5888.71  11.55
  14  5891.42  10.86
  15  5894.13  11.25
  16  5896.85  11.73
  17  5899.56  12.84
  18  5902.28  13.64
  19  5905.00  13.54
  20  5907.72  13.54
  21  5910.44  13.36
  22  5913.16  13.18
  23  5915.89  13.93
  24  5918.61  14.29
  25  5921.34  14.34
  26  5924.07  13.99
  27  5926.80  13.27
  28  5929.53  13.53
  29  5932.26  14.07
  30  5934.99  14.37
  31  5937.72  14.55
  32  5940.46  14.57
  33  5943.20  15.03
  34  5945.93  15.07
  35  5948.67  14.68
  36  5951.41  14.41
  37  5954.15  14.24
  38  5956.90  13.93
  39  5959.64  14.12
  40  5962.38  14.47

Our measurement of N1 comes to 5875.16 angstrom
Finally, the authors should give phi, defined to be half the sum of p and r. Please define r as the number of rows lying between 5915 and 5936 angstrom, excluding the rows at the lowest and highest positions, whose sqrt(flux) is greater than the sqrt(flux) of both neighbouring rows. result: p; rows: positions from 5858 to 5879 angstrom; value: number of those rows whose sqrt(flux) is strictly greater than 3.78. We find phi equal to 2.5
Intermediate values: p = 4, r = 1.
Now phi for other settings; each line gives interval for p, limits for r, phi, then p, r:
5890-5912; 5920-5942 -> 0.0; 0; 0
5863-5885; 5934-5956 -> 3.5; 6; 1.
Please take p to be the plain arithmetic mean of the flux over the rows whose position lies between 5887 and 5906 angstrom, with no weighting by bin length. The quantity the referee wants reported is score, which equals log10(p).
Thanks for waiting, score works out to 1.09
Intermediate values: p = 12.2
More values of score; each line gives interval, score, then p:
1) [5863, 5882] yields 1.17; 14.7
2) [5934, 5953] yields 1.17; 14.7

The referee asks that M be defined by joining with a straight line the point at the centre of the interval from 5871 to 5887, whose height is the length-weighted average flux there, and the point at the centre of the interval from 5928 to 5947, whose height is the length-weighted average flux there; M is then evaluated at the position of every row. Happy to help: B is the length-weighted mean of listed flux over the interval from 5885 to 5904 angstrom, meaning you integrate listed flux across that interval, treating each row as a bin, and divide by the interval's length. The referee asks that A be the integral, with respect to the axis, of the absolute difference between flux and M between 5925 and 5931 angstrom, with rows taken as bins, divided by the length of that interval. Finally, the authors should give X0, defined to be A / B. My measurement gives 0.085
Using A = 1.03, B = 12.1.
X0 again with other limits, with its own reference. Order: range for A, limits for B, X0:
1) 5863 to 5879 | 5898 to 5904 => 0.053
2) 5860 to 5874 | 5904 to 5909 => 0.055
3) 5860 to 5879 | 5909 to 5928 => 0.051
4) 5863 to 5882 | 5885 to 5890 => 0.049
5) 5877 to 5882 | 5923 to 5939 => 0.012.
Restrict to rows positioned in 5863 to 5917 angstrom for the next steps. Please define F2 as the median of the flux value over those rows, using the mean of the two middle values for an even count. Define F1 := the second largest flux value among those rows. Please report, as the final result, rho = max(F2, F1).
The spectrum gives 15.5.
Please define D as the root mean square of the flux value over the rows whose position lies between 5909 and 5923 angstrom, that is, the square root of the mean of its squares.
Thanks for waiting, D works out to 13.83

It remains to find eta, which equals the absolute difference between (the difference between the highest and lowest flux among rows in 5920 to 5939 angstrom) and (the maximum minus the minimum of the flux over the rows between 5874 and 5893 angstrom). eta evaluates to 3.5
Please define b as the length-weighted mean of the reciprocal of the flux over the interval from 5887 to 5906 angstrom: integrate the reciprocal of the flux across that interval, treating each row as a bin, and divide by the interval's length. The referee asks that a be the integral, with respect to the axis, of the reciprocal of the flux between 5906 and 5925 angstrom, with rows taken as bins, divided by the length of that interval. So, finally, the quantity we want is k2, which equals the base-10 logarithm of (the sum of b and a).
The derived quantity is -0.81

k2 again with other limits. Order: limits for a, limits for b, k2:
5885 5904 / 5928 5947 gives -0.82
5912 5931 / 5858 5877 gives -0.85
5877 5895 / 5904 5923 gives -0.82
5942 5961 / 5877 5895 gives -0.83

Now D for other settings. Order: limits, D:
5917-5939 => 14.06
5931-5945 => 14.52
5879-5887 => 14.03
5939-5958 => 14.57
